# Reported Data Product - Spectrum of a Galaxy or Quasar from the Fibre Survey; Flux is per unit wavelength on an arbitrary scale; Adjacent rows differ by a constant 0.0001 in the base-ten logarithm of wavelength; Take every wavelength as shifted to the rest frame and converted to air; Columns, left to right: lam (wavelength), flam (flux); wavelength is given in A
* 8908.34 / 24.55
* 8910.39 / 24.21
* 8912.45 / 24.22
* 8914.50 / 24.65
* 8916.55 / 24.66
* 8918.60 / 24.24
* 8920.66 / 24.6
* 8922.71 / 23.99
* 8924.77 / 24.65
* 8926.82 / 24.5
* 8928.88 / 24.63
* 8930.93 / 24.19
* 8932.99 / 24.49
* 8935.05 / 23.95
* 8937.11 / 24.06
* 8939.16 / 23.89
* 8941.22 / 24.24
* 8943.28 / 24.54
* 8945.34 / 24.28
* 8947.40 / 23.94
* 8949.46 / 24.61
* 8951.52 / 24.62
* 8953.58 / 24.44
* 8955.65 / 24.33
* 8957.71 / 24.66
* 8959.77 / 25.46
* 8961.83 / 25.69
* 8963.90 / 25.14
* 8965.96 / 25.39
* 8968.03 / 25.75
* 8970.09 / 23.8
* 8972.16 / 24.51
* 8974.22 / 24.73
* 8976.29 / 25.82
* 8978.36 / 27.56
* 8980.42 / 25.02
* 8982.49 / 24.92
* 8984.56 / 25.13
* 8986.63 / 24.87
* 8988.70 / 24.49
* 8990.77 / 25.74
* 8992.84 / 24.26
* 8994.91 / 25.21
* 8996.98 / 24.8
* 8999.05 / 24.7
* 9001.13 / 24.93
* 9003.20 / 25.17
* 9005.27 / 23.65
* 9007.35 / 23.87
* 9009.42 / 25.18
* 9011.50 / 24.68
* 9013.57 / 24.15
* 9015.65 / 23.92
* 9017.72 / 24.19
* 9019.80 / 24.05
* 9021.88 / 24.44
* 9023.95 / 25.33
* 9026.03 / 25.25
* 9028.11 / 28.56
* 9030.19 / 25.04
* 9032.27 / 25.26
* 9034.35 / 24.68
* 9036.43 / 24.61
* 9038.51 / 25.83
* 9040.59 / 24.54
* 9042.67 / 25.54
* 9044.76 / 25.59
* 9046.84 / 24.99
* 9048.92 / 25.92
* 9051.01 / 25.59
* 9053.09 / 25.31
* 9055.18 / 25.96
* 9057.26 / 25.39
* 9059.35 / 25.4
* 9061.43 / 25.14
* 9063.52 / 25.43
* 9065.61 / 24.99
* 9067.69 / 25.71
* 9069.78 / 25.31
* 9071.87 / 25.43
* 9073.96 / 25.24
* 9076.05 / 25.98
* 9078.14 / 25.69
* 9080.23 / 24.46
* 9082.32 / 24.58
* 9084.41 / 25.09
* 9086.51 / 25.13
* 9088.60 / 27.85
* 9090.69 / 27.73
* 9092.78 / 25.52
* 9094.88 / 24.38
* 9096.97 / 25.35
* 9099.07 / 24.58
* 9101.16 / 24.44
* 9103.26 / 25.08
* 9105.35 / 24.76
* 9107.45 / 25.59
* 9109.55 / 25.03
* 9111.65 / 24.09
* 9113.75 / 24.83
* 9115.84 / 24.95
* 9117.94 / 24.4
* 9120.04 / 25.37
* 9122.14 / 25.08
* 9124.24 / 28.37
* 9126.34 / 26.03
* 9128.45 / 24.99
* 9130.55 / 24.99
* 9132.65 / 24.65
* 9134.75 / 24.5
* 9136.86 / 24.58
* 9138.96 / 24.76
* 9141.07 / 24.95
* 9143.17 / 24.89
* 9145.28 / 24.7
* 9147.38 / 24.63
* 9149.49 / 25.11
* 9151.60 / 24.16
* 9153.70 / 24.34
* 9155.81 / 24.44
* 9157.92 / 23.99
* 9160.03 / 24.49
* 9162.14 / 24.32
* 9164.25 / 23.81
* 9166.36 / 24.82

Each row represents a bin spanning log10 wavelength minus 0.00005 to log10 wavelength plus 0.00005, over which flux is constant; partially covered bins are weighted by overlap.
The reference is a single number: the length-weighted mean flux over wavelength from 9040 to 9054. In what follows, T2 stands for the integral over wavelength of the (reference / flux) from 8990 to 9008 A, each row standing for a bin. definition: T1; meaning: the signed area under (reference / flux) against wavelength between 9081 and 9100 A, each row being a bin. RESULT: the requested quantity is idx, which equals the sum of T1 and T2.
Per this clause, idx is 37.4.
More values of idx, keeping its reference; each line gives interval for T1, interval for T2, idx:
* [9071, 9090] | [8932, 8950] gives 37.8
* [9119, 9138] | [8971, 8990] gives 38.2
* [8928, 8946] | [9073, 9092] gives 37.6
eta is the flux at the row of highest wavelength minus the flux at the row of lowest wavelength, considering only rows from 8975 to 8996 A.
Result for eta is -0.61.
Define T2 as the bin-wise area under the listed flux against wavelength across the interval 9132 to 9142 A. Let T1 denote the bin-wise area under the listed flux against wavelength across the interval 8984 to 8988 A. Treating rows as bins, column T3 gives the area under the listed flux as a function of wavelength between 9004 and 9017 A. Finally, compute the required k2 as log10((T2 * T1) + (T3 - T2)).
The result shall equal 4.4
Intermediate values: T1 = 100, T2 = 247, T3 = 315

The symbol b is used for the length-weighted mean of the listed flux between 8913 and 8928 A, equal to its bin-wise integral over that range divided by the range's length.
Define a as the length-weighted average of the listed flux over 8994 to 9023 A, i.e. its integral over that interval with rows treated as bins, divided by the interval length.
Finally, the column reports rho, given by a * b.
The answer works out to 599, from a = 24.5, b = 24.5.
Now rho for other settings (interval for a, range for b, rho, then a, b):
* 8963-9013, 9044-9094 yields 638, 25.0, 25.6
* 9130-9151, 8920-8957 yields 602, 24.8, 24.3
